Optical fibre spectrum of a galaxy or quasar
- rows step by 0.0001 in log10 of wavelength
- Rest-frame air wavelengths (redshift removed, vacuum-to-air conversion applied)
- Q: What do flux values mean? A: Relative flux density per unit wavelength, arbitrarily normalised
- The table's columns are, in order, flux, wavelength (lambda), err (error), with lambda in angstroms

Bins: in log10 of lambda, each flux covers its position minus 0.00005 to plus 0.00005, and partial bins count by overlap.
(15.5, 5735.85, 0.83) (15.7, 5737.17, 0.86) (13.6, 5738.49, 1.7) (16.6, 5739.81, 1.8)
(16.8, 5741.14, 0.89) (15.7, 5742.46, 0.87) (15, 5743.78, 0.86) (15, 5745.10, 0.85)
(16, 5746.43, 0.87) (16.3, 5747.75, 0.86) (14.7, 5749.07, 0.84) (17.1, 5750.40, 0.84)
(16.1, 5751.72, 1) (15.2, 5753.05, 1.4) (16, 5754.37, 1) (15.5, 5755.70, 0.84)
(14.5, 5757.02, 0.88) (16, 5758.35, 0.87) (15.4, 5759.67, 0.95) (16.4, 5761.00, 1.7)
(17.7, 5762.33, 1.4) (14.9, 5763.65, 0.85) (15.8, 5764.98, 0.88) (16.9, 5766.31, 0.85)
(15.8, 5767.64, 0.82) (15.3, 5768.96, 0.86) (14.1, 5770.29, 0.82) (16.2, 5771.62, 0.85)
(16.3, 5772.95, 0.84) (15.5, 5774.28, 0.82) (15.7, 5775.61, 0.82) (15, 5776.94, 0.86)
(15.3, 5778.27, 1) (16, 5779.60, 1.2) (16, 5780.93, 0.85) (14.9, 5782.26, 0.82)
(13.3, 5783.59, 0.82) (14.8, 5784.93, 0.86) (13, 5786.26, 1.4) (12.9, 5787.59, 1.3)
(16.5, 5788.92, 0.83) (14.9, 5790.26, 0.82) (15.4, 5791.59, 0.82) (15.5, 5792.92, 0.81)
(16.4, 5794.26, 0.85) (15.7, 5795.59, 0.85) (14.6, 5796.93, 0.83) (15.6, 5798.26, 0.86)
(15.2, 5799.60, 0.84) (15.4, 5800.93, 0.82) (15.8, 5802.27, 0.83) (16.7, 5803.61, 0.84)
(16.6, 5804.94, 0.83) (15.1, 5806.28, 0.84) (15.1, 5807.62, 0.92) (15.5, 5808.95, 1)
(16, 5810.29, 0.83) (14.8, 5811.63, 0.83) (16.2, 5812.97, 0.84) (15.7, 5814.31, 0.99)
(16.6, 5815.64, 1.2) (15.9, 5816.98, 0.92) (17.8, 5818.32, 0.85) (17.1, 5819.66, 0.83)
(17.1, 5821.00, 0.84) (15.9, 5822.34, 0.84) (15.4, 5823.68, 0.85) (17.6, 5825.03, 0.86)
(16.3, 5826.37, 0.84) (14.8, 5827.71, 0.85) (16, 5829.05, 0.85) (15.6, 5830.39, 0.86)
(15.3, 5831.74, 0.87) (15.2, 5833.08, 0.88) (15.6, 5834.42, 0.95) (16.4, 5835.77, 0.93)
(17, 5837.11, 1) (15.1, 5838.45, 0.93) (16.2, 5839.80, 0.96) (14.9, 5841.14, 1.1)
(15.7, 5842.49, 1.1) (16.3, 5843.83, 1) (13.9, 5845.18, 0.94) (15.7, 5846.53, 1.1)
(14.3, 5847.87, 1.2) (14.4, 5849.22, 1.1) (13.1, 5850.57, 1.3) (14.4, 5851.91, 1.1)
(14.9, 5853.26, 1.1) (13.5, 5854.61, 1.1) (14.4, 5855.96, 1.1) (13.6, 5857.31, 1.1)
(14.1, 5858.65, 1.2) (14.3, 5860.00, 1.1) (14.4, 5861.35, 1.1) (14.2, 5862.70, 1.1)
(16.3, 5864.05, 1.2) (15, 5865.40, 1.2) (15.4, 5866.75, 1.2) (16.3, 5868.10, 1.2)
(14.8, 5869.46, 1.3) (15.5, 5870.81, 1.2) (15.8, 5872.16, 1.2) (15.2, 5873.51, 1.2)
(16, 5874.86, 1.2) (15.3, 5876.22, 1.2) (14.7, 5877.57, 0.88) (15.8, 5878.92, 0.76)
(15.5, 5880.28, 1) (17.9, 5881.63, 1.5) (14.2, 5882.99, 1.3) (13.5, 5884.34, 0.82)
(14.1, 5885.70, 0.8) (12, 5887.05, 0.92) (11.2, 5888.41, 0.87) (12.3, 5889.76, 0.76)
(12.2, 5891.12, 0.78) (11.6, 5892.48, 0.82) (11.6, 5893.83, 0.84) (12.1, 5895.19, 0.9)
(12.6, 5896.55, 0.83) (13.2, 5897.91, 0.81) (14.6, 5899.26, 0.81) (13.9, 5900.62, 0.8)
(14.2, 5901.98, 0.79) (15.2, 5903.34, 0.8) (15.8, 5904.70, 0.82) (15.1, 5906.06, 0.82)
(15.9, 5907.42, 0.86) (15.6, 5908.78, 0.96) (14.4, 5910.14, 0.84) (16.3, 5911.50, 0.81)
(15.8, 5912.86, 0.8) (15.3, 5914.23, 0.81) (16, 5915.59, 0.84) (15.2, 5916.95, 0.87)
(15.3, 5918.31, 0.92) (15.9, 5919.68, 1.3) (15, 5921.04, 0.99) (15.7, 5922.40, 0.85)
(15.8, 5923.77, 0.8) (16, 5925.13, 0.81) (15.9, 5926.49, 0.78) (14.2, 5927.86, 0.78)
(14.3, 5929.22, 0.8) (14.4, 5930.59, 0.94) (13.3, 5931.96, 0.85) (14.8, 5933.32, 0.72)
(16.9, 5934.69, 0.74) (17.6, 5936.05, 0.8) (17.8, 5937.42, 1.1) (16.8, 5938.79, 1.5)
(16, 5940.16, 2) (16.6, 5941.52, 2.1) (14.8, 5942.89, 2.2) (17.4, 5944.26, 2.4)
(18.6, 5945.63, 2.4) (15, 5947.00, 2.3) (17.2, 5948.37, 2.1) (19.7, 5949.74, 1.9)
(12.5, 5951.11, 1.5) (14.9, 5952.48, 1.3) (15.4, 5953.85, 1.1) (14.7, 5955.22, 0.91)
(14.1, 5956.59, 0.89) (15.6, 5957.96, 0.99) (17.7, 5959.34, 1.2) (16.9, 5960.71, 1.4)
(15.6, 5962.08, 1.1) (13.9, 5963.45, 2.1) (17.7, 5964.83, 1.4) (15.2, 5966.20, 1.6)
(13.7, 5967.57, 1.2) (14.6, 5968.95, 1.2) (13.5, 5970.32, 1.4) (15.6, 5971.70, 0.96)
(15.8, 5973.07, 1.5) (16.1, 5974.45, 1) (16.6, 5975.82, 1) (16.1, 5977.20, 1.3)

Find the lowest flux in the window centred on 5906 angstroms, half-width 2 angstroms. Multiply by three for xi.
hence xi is 45.3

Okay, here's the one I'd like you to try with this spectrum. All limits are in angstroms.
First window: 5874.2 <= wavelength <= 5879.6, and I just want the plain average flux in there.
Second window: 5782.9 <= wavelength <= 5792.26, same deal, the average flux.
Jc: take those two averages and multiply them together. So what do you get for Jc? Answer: 222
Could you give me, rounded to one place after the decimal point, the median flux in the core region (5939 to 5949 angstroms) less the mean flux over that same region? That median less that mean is 0.1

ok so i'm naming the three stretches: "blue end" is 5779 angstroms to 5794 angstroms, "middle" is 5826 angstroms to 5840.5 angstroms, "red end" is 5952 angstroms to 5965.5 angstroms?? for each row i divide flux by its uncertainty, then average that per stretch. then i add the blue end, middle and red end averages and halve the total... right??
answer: 24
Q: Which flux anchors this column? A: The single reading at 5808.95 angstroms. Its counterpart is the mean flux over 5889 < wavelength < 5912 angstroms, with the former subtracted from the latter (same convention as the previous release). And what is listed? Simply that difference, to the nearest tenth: -1.6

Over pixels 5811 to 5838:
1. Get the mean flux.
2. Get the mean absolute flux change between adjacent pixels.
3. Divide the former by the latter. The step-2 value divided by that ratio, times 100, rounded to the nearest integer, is 5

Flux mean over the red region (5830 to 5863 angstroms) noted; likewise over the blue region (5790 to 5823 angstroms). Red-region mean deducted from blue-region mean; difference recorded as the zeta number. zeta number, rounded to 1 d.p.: 1.0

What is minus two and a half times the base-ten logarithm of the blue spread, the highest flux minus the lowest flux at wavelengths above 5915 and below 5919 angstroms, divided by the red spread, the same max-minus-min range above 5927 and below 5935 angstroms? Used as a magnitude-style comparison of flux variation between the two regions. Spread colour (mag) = 1.6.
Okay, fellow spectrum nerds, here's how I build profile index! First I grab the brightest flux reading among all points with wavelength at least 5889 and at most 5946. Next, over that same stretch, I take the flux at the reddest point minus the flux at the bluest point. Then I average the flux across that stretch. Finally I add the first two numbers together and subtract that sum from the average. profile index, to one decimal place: -9.9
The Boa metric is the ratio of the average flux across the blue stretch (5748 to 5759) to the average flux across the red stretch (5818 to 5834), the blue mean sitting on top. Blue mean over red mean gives 0.97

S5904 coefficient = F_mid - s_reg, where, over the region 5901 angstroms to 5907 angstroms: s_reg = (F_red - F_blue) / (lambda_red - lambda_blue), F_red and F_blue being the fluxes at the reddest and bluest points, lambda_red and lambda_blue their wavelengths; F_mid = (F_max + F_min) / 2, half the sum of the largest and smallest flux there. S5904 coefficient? 14.8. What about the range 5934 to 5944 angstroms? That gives 16.6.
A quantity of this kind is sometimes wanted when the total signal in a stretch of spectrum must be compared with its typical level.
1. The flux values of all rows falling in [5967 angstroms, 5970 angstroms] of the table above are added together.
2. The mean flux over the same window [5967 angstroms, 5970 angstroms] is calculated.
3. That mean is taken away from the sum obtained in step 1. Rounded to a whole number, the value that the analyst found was 14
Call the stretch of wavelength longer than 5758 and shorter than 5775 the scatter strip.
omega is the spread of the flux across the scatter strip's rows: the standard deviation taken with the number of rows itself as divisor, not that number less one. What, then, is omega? 0.9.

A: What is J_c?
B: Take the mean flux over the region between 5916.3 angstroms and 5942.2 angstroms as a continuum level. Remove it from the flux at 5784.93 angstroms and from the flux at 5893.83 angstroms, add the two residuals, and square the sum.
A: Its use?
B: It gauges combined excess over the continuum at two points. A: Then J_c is 24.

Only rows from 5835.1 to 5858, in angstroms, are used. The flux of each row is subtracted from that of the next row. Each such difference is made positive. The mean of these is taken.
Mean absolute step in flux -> 1.14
